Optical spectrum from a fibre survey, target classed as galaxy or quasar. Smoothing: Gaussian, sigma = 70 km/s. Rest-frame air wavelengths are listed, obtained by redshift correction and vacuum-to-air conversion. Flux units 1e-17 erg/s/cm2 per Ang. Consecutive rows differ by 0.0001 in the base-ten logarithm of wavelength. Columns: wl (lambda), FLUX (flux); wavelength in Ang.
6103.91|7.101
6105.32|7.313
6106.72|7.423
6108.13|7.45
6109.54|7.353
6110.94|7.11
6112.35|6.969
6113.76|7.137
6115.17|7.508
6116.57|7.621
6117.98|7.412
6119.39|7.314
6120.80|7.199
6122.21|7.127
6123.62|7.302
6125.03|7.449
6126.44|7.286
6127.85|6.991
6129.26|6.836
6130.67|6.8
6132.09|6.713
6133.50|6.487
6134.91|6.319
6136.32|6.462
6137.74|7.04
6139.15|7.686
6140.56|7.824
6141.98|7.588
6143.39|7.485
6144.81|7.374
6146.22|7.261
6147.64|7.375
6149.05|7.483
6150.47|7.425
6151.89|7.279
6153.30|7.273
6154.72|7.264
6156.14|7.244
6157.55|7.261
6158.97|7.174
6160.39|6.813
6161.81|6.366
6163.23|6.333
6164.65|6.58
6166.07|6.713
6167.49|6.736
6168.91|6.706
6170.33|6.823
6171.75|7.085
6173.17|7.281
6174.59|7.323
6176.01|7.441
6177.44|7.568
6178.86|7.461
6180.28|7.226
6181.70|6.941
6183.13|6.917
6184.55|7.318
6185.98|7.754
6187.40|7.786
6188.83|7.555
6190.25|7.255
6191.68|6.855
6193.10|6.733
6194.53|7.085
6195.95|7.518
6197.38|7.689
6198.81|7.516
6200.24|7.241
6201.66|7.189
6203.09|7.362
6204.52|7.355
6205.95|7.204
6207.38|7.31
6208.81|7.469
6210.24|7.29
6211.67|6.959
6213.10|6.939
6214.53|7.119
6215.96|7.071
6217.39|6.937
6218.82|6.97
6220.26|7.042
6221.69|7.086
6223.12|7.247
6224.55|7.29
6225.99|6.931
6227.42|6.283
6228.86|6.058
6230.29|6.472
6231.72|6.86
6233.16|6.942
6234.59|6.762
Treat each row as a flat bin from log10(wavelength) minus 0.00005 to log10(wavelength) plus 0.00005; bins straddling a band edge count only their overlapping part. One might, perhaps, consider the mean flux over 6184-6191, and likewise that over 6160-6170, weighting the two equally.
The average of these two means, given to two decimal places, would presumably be 7.07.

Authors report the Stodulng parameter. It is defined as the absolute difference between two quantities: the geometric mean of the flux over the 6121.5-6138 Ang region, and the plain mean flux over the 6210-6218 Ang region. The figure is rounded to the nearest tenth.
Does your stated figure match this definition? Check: 0.2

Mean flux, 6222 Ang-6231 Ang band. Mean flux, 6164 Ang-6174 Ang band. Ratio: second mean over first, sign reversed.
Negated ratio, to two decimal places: -1.02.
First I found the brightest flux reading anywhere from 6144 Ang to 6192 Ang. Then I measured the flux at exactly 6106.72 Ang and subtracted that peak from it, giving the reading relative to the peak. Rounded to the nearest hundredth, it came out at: -0.36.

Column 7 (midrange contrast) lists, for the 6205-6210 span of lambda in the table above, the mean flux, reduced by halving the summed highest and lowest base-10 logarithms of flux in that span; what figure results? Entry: 6.46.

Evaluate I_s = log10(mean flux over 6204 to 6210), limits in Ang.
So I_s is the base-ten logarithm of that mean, 0.865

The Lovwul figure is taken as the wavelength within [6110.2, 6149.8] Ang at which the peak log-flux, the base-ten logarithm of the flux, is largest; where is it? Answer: 6140.56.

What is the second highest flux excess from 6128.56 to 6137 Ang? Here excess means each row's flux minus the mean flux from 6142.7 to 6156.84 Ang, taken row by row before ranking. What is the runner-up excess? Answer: -0.5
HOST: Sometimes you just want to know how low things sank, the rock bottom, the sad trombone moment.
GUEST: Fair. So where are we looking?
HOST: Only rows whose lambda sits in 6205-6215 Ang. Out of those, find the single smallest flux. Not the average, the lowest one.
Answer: 6.939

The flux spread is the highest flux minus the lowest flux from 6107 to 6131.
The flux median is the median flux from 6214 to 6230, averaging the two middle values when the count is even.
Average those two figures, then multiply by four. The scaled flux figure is 15.73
